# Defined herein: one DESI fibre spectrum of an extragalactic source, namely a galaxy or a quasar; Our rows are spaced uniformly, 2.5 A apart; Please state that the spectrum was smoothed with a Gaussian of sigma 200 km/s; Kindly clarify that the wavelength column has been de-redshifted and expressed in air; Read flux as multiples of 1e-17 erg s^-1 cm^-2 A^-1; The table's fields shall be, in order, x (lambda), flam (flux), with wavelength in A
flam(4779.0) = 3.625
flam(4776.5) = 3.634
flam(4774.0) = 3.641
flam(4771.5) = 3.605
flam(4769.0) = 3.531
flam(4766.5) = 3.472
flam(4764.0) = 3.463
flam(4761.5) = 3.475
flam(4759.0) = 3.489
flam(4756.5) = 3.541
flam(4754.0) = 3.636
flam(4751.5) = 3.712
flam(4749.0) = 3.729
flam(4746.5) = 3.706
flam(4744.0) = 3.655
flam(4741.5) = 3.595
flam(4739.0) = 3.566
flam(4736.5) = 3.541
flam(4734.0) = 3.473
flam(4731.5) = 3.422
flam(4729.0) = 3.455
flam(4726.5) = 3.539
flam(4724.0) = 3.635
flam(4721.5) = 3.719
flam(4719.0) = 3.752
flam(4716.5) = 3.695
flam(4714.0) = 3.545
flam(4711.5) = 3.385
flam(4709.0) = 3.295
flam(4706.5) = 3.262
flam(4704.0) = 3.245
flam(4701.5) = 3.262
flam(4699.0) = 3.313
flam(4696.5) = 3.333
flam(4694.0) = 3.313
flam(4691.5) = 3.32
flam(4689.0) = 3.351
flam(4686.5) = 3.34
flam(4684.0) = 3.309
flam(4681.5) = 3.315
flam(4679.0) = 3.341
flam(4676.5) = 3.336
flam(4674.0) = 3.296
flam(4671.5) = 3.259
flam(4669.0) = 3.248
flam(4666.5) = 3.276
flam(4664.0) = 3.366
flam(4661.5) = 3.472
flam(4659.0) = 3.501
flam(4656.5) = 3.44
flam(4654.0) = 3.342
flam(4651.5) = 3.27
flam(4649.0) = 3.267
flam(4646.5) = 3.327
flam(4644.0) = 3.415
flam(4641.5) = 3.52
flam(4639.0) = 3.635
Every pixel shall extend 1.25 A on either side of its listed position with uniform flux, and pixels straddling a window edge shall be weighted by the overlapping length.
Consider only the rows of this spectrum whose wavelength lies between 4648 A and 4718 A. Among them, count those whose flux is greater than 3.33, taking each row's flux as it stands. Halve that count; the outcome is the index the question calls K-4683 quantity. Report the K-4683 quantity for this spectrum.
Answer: 6.5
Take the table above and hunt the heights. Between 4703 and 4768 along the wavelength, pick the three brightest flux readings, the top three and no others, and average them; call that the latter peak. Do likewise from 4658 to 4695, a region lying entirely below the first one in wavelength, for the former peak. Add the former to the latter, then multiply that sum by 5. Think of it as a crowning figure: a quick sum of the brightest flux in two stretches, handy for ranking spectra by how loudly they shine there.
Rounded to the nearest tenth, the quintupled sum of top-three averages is 35.9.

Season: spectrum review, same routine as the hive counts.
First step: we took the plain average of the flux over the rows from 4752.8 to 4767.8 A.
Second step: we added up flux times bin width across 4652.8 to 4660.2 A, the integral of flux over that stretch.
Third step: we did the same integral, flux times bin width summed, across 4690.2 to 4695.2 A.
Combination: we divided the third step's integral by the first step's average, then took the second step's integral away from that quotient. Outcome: -21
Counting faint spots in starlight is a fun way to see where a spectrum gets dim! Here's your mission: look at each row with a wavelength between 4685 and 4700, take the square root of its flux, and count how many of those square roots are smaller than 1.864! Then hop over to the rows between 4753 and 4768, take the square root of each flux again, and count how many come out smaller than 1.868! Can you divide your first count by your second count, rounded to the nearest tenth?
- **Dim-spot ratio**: 1.5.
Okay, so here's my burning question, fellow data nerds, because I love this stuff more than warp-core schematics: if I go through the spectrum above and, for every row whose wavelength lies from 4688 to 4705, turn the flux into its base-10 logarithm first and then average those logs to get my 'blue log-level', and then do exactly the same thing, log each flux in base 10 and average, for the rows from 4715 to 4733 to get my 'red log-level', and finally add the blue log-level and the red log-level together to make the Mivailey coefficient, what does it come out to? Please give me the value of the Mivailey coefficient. 1.08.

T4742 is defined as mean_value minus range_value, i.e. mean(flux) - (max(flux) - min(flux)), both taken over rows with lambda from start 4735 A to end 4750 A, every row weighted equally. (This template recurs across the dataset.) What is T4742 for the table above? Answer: 3.44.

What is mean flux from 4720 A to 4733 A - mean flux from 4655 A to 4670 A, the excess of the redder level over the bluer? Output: 0.17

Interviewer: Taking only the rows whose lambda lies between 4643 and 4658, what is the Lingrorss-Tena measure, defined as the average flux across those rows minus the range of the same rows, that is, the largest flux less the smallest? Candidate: 3.17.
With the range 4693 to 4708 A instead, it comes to 3.20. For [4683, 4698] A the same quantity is 3.29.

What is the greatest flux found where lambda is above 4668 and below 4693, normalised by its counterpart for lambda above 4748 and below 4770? 0.90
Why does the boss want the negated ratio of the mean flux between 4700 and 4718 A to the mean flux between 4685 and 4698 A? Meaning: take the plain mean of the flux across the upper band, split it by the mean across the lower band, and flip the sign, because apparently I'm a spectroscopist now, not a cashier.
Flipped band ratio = -1.02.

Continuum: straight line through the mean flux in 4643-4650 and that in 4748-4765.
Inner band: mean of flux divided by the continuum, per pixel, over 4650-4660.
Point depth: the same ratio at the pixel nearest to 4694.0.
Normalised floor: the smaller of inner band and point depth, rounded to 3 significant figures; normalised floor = 0.963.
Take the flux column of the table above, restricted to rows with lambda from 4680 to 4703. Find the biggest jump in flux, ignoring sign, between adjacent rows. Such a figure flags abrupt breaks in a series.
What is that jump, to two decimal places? 0.05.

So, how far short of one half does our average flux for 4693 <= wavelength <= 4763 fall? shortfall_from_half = -3.01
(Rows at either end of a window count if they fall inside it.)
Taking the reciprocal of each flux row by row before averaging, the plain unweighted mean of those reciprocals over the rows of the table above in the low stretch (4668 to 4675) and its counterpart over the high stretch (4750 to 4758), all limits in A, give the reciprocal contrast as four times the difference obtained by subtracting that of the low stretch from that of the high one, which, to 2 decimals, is -0.12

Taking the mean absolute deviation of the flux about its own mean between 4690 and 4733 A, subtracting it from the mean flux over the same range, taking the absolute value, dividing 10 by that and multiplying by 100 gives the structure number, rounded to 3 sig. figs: 304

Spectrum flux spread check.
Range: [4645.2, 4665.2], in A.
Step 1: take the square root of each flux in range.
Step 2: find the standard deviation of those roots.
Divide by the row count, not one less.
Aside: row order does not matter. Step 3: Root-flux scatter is 0.023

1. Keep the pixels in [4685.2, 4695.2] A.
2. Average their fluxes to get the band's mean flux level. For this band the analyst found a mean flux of 3.33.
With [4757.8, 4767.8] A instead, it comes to 3.47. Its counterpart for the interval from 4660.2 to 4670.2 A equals 3.34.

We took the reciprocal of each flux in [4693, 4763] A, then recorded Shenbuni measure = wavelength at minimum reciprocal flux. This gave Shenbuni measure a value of 4719.0 A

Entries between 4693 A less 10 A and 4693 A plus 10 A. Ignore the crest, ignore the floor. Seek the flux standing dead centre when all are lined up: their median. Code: 3.32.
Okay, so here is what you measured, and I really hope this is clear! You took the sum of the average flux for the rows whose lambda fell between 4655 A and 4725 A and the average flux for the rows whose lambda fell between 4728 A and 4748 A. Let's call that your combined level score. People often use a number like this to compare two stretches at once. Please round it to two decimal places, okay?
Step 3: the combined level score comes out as 6.94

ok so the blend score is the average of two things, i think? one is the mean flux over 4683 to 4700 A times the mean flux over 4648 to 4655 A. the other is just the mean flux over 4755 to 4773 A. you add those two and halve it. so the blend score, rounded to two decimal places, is 7.23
